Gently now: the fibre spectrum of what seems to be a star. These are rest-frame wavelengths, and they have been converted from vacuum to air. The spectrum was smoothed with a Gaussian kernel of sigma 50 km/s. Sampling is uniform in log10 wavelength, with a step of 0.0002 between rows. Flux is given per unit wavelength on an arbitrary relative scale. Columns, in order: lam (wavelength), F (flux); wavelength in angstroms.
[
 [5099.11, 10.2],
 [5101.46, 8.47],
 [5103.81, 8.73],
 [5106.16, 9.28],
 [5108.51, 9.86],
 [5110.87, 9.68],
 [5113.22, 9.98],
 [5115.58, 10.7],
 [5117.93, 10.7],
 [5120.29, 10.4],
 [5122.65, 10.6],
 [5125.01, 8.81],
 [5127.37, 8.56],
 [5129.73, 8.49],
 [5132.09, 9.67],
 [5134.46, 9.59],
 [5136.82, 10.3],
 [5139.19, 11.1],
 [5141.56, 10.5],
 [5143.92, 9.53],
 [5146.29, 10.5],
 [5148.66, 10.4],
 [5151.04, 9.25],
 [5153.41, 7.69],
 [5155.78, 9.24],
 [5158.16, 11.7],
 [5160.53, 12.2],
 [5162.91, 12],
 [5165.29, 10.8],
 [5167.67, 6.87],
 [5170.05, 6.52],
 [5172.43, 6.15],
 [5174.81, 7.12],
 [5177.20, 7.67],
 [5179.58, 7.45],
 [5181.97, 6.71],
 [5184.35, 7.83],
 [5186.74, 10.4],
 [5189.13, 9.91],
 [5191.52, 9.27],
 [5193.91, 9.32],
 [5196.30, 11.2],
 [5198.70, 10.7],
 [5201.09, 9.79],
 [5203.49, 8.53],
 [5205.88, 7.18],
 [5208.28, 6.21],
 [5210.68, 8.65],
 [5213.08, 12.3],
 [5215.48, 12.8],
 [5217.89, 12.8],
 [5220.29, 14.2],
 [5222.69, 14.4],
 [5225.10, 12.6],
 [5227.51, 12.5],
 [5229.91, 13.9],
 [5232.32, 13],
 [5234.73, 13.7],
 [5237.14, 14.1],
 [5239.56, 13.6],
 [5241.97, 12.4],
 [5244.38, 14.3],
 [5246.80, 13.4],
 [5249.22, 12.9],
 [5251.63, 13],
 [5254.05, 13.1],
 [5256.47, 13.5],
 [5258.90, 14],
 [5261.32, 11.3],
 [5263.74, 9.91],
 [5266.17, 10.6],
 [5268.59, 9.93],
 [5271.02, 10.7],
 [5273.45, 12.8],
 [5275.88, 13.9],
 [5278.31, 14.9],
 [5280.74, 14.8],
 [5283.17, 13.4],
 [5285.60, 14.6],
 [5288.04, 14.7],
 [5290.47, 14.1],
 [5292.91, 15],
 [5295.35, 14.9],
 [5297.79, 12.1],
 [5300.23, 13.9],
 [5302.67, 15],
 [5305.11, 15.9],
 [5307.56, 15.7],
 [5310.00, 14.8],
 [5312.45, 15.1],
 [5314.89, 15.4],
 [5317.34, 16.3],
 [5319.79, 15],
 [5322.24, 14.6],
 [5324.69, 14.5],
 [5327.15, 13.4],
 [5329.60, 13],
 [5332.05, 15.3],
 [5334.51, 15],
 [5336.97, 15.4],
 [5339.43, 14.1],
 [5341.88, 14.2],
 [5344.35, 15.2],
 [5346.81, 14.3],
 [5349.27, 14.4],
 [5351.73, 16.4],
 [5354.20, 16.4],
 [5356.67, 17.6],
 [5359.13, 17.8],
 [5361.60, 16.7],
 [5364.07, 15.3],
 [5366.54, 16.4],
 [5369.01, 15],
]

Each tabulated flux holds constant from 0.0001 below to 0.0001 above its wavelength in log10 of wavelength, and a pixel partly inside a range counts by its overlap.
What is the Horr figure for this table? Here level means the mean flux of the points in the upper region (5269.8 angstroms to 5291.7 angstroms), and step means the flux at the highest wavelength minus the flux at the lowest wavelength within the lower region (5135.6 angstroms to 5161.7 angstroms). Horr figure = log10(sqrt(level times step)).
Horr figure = 0.709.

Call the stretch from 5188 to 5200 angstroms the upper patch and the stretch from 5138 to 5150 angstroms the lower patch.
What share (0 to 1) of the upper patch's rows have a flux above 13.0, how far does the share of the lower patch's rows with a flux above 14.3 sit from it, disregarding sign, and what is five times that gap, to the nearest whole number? 0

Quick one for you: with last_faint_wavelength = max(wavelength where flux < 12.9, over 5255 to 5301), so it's 5297.79 angstroms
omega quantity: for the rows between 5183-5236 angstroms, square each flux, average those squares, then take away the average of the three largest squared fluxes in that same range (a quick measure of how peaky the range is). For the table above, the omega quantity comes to -75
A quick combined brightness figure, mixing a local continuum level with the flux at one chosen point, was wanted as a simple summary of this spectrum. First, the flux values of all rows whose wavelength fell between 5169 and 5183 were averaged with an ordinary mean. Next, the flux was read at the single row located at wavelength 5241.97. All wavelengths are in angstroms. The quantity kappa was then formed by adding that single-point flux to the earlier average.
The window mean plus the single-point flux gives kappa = 19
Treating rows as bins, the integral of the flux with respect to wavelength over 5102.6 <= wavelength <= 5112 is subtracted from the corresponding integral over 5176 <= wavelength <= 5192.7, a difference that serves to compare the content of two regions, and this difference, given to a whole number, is 53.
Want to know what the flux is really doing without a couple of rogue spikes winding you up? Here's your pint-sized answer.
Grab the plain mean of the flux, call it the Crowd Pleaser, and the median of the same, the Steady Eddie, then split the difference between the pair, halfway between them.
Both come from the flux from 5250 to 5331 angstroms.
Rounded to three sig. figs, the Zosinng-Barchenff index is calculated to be 13.9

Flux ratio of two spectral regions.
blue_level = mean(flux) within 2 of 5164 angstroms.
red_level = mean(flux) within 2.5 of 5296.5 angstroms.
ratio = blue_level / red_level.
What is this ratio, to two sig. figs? 0.84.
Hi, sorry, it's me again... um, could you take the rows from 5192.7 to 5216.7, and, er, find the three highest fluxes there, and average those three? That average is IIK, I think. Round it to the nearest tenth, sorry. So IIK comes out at 12.1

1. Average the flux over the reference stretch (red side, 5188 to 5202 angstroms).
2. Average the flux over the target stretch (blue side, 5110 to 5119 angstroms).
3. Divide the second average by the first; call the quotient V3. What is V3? 1.02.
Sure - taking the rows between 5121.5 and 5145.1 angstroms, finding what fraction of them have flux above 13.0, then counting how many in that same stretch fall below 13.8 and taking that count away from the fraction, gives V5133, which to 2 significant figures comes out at -10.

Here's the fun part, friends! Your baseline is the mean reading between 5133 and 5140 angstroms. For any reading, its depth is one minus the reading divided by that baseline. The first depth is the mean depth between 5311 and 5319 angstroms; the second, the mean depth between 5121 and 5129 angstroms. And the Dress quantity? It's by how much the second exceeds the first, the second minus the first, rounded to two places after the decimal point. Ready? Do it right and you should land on 0.61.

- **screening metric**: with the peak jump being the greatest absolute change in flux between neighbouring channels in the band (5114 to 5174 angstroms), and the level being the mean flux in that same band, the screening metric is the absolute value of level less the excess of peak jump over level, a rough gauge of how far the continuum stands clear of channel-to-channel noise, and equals 15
